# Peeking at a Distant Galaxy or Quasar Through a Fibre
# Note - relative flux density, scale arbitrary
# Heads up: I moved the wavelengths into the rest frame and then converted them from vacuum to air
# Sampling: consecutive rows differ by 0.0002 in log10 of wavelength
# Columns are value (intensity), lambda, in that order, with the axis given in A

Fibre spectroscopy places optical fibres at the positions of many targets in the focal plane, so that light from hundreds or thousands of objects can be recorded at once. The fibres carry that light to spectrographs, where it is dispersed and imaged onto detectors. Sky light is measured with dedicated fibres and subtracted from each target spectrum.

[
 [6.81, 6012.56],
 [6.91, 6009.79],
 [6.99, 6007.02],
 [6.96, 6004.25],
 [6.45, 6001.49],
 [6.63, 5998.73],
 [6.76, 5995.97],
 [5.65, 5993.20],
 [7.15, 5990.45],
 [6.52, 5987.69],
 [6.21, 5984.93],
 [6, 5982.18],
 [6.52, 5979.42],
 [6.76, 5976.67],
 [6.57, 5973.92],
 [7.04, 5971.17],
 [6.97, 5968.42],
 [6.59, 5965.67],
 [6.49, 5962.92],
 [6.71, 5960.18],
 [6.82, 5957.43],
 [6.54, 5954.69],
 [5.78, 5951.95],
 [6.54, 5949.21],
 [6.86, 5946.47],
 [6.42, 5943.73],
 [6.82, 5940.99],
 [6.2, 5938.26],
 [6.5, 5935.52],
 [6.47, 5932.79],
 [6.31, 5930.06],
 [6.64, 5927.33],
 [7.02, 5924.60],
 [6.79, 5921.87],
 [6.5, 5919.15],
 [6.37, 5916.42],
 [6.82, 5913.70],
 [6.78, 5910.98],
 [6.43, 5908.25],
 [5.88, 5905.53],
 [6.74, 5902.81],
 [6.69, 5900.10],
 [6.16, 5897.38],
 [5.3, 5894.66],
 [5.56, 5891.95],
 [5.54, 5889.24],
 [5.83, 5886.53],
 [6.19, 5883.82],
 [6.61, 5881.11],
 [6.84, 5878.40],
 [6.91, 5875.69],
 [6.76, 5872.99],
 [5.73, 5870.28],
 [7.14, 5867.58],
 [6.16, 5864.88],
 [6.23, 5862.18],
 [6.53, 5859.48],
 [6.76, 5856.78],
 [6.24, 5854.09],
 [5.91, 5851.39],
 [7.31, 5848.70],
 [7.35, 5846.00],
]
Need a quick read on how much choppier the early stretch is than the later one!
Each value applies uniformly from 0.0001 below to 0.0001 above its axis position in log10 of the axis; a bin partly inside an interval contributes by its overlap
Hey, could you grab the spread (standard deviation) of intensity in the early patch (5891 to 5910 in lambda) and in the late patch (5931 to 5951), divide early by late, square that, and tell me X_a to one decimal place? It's 5.8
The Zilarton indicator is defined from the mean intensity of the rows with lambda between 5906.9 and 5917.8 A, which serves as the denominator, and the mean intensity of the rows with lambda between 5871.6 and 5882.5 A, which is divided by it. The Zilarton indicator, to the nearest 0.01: 1.03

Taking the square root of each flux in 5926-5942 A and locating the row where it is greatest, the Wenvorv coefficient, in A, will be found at 5940.99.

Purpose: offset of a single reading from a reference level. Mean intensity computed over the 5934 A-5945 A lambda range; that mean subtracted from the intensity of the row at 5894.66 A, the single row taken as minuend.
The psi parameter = -1.18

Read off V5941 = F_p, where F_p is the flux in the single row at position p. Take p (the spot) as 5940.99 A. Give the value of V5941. 6.82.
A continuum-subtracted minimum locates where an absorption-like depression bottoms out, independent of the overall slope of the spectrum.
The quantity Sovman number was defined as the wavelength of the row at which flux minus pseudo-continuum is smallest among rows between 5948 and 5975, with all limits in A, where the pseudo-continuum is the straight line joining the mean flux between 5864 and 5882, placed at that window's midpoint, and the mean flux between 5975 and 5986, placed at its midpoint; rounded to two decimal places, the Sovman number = 5951.95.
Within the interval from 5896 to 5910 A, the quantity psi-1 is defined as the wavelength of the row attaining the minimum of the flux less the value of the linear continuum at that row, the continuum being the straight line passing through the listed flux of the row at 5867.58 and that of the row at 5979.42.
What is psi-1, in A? 5905.53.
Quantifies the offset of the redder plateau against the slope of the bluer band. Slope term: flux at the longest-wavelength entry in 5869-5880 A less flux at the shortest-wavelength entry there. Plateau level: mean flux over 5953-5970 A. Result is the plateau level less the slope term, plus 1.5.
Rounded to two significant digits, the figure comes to 7.1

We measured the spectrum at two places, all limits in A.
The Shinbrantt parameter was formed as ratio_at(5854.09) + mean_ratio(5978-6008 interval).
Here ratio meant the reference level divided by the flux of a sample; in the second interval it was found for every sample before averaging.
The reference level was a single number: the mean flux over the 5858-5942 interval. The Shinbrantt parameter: 2.01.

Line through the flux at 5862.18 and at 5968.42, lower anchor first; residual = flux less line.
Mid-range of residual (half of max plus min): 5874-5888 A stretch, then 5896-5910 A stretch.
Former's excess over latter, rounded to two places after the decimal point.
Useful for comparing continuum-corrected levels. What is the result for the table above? 0.22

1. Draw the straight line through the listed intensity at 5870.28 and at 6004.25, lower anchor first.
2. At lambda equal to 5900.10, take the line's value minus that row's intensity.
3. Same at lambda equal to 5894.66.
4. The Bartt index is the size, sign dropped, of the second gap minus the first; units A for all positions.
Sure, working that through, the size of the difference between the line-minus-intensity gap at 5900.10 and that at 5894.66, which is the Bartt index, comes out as 1.3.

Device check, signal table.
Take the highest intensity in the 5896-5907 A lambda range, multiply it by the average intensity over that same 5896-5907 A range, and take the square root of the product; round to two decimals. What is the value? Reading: 6.55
